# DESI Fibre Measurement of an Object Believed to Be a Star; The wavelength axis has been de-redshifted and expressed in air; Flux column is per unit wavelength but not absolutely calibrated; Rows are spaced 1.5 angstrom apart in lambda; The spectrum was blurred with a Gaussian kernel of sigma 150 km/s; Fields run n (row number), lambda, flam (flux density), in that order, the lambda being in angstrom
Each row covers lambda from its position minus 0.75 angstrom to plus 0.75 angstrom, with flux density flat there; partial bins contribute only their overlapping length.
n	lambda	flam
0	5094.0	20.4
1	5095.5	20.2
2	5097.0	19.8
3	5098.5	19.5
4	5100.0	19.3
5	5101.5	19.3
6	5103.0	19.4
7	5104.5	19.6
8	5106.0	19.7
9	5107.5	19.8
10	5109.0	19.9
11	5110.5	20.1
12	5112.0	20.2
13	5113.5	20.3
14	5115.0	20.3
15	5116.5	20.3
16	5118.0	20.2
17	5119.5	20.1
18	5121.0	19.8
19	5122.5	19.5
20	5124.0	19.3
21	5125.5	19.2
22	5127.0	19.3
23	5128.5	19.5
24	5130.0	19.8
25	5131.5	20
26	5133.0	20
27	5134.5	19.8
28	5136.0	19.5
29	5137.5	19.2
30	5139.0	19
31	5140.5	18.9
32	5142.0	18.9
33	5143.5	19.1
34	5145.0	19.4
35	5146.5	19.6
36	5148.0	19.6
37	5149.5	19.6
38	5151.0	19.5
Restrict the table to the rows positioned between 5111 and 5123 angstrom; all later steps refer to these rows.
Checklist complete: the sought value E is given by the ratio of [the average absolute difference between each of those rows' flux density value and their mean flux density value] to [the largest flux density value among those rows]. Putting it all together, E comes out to 0.0108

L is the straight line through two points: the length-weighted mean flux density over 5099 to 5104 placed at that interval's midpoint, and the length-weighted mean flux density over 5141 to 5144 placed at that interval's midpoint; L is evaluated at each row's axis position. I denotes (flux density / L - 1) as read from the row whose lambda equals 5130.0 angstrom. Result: 0.037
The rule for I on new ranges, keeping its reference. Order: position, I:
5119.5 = 0.047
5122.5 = 0.017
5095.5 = 0.041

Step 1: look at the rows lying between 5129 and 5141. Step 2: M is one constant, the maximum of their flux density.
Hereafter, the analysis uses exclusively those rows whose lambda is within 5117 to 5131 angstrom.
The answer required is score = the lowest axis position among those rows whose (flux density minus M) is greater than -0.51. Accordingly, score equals 5118.0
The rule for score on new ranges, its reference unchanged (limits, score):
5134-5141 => 5134.5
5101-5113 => 5104.5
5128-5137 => 5128.5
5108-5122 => 5109.0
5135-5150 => 5136.0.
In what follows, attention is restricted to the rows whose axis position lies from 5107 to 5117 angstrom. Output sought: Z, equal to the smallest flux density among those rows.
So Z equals 19.8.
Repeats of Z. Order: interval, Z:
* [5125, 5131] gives 19.2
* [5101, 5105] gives 19.3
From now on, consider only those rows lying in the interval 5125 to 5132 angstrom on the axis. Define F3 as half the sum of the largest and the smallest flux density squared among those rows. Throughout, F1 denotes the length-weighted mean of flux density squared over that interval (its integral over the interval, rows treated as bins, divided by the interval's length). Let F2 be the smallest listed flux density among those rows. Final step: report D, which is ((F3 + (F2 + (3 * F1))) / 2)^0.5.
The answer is 27.8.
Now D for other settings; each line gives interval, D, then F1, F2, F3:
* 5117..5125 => 28.1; 391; 19.3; 390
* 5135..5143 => 27.2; 366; 18.9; 369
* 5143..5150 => 27.7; 379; 19.1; 374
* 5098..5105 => 27.6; 377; 19.3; 378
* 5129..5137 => 28.1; 392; 19.5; 390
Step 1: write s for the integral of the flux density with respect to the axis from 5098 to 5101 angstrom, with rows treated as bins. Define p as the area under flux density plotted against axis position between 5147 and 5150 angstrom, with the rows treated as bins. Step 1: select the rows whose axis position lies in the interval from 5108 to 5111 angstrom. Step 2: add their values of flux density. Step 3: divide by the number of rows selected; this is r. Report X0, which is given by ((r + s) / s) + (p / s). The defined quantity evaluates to 2.36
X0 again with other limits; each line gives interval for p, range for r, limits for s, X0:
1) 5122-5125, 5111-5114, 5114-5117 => 2.29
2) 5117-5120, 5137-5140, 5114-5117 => 2.31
